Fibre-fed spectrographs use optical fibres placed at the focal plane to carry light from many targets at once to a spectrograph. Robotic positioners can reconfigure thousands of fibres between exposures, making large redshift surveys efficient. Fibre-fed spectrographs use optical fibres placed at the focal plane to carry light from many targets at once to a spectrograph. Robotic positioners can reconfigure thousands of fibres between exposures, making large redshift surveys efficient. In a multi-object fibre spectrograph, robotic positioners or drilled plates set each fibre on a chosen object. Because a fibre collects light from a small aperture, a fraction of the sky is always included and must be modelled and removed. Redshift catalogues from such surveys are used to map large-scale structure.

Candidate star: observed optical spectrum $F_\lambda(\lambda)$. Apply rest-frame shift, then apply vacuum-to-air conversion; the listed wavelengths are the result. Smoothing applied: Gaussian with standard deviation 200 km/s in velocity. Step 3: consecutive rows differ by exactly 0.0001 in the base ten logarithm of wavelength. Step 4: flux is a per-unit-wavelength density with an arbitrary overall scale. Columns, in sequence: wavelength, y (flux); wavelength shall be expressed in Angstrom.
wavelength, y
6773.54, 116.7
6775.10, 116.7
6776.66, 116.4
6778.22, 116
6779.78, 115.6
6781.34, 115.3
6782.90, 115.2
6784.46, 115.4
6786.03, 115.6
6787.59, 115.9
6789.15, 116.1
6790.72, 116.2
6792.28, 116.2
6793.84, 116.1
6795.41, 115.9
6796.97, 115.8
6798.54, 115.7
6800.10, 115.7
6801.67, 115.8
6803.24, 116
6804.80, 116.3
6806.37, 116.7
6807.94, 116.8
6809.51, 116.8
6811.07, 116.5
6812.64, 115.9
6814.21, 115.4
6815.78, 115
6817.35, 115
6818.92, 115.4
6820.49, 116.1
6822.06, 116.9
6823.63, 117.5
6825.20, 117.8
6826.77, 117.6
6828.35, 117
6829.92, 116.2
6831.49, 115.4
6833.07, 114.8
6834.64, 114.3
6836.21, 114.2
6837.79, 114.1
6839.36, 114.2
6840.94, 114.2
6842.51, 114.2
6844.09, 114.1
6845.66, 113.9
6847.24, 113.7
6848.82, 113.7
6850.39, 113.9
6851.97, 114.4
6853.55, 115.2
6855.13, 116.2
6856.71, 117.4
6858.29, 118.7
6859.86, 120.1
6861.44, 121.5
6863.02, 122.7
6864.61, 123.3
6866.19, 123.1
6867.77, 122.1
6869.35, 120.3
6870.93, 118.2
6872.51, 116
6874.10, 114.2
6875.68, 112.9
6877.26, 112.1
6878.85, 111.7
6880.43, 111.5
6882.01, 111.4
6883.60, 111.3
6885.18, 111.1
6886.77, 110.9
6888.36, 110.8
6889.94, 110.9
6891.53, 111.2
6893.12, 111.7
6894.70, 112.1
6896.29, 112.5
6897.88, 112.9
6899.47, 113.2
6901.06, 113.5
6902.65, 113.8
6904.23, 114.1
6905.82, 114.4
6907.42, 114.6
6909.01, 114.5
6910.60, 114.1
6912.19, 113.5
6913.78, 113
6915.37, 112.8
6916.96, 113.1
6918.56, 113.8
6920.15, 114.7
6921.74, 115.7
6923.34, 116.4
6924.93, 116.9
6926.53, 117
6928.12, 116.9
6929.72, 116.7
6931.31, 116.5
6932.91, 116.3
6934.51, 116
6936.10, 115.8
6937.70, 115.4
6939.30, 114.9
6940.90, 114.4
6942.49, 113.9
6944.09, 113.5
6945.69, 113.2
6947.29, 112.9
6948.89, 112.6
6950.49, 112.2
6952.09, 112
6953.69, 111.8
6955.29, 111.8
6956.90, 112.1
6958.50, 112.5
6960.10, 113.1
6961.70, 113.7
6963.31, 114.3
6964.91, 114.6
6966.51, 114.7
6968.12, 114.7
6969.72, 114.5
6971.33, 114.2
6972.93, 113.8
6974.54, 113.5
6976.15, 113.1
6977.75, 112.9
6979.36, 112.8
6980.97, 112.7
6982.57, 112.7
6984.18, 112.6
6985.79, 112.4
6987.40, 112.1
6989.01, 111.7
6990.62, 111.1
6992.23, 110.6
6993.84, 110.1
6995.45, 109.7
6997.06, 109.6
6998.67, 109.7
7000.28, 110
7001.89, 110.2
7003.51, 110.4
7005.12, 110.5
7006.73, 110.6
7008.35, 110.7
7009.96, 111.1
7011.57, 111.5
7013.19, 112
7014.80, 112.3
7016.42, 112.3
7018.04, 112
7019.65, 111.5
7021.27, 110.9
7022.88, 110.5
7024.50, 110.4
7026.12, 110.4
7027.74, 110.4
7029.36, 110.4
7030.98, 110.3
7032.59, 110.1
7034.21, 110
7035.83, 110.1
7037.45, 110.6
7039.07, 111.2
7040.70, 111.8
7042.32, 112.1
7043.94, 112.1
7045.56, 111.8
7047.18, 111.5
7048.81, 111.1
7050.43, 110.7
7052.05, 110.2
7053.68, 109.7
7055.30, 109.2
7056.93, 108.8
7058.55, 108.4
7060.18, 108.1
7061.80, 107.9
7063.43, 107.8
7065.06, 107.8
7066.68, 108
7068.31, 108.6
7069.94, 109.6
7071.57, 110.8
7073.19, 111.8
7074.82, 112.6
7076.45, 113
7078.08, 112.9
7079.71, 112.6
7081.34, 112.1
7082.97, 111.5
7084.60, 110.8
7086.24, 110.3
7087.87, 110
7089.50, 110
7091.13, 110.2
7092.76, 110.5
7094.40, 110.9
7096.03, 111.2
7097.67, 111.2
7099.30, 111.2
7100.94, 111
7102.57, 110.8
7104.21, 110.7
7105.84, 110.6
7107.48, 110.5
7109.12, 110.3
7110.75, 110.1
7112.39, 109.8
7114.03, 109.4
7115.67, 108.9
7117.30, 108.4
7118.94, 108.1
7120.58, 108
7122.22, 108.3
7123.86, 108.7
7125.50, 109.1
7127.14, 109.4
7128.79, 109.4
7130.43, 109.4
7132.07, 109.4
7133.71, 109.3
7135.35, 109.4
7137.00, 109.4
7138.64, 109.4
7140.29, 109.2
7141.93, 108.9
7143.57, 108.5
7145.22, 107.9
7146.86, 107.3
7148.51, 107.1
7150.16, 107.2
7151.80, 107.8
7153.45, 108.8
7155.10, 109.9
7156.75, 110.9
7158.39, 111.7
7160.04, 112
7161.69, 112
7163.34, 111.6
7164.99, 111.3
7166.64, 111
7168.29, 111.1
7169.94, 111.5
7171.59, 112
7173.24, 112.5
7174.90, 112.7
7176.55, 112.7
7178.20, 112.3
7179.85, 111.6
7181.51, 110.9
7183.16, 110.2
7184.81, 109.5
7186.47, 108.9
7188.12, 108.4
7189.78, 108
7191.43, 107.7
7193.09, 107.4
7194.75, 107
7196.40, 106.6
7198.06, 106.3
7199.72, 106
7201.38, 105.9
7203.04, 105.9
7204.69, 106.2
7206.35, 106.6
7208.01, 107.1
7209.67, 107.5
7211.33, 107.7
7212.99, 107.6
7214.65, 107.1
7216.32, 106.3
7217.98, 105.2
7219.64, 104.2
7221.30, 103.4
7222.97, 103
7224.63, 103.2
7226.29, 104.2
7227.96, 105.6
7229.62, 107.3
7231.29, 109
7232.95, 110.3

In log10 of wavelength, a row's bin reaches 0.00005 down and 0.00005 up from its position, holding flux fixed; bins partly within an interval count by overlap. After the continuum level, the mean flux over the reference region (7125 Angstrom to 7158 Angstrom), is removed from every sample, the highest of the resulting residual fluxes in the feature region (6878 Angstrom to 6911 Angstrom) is 5.7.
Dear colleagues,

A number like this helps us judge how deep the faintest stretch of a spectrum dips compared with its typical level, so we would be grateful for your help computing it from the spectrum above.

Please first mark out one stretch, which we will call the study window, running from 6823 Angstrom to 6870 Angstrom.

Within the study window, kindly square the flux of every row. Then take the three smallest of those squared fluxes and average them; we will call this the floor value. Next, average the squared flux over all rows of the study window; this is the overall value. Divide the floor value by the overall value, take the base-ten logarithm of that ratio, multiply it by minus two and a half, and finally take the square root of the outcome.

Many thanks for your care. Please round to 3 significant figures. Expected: 0.243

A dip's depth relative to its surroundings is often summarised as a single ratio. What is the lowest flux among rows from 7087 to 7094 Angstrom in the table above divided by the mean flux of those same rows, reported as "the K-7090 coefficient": 0.998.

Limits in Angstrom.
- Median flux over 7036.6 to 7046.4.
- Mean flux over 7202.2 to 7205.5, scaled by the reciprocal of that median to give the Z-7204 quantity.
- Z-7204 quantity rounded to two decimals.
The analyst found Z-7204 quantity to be 0.95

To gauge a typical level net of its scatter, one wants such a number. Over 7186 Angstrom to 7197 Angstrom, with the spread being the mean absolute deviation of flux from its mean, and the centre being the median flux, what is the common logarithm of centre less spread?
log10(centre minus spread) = 2.03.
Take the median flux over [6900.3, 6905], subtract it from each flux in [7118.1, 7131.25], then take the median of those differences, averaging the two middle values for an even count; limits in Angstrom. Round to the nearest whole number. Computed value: -5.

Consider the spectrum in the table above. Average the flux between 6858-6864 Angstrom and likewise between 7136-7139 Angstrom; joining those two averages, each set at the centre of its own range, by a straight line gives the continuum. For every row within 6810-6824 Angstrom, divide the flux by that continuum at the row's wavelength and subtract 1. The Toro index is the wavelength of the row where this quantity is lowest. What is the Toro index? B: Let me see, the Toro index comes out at 6815.78 Angstrom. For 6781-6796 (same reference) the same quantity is 6782.90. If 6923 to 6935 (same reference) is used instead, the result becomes 6923.34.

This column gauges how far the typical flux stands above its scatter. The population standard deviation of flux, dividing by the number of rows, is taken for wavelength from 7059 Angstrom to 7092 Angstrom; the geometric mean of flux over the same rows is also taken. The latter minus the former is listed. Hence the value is 109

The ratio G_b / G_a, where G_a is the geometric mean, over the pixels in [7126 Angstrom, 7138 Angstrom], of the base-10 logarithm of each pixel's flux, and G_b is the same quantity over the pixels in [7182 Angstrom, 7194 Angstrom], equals 0.998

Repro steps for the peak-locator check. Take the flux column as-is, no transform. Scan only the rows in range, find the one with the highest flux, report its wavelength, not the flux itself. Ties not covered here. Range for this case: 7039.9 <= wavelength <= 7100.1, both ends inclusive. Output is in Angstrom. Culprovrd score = 7076.45 Angstrom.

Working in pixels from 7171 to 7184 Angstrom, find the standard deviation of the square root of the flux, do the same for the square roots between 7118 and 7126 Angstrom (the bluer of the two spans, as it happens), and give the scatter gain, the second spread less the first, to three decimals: -0.021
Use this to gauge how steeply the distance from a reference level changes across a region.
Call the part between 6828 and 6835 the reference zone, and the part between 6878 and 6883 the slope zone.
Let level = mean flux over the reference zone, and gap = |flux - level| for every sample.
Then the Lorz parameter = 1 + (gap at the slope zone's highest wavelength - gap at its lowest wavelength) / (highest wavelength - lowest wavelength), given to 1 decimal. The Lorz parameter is 1.1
